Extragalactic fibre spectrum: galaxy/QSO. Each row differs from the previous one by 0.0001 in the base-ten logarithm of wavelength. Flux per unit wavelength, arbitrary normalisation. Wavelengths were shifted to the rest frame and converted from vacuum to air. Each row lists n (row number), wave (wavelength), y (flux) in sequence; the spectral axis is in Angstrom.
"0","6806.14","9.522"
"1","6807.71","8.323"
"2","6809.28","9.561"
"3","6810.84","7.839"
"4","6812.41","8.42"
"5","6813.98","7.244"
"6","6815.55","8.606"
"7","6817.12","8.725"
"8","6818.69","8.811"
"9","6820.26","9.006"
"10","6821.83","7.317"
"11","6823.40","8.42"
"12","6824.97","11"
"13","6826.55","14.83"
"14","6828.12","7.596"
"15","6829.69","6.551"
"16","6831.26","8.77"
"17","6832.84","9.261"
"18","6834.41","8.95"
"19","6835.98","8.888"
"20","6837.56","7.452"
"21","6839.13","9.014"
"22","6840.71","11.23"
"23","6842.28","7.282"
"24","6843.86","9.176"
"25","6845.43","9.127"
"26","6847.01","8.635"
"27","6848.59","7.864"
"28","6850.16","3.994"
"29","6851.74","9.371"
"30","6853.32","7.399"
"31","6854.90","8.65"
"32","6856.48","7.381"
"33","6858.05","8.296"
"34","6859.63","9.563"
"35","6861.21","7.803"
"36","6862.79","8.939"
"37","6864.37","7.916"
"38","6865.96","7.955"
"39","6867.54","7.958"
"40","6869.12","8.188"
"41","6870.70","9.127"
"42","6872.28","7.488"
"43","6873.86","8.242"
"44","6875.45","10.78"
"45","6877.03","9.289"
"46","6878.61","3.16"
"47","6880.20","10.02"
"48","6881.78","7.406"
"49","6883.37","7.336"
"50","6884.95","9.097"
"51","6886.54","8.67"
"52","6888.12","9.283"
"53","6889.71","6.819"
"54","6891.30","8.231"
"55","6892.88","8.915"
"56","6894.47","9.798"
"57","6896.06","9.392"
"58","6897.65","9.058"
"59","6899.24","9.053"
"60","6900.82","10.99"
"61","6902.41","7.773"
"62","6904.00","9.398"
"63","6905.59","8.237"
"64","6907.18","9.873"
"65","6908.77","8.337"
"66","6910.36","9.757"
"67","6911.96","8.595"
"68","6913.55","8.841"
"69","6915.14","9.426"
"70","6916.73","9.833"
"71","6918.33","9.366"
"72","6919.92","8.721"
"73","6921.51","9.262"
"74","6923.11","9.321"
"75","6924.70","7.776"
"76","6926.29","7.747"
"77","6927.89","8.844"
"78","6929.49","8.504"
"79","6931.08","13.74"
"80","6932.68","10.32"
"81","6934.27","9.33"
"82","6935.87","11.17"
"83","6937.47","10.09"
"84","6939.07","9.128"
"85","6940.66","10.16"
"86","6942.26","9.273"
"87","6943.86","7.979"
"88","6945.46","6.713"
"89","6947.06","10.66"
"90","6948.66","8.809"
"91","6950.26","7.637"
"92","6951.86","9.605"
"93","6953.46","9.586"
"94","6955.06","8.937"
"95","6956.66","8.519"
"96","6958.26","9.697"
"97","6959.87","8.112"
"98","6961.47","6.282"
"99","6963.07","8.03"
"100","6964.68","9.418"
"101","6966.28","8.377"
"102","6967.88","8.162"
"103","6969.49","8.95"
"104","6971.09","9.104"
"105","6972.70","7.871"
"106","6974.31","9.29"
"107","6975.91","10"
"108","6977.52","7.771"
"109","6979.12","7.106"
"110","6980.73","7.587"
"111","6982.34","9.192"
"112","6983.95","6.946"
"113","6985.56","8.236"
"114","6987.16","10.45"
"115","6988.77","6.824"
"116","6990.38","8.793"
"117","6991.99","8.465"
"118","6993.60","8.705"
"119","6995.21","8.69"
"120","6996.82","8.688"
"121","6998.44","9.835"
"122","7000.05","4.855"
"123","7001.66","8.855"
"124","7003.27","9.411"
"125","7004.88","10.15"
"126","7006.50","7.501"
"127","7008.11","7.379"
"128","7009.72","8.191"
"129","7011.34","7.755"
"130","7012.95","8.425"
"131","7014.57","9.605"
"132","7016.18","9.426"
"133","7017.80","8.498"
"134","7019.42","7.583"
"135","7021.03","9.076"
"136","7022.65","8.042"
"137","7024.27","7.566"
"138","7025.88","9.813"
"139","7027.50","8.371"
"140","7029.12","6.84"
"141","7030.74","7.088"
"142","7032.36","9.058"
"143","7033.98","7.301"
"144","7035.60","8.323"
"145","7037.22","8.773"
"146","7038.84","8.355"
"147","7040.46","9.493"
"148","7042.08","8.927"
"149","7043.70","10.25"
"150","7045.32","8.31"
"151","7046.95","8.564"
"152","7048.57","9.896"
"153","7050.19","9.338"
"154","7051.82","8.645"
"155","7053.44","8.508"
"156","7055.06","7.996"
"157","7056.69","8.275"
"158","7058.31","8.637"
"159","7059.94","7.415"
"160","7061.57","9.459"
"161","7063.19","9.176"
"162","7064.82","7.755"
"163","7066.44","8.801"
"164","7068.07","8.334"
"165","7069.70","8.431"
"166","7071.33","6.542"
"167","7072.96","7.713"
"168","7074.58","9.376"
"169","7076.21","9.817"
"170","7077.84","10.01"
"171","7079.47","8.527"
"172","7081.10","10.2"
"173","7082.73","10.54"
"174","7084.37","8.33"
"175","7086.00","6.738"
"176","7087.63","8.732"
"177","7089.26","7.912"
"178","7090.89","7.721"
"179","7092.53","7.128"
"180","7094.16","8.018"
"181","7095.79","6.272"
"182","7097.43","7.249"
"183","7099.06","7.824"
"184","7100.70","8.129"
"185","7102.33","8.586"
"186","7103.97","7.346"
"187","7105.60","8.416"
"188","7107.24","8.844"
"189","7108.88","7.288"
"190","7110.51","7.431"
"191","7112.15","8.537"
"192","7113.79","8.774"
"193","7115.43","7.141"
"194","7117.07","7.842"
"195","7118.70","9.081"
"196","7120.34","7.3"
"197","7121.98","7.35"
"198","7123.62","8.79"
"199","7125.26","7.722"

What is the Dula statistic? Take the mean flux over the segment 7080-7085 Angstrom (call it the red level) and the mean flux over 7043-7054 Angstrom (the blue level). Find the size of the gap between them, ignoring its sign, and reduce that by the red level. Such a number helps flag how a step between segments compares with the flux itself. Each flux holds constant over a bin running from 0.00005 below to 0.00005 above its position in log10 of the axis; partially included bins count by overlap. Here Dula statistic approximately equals -9.1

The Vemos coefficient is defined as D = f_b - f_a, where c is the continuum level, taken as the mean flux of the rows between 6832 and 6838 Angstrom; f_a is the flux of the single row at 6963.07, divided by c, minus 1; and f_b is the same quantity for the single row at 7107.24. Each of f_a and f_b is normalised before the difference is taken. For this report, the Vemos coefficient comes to 0.09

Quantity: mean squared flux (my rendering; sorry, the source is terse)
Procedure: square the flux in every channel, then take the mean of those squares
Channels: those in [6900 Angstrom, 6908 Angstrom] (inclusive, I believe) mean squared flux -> 87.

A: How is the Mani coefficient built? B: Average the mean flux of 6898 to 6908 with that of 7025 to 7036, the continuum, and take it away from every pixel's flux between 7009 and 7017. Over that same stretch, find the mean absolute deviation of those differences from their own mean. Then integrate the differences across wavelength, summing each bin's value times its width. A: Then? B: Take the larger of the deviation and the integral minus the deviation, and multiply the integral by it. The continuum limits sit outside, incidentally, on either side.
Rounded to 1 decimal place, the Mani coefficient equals 0.1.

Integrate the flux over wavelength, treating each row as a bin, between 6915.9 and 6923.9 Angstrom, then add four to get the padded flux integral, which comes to 78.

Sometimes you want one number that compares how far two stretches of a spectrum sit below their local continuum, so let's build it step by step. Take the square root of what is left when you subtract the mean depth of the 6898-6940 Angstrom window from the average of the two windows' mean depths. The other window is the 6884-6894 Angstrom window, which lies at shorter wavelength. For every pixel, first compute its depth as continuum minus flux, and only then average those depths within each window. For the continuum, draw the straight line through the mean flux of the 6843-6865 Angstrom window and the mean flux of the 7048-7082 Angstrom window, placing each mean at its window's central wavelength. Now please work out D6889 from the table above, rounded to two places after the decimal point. 0.62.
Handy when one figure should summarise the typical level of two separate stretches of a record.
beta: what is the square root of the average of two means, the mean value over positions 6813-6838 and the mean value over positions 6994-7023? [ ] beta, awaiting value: 2.94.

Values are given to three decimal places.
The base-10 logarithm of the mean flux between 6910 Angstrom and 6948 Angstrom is 0.971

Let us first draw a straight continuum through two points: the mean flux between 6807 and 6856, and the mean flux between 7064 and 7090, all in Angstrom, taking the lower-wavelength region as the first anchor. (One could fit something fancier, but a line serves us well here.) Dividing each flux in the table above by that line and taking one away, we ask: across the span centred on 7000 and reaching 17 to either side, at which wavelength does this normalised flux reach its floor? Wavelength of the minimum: 7000.05 Angstrom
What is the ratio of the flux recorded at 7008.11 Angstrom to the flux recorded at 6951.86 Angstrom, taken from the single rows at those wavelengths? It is 0.77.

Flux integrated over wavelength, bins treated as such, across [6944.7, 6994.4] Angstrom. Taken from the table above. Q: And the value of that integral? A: 423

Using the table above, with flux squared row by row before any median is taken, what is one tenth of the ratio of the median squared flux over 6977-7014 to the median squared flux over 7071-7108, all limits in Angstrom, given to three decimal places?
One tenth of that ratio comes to 0.107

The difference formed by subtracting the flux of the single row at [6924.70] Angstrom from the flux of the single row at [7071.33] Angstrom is -1.2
